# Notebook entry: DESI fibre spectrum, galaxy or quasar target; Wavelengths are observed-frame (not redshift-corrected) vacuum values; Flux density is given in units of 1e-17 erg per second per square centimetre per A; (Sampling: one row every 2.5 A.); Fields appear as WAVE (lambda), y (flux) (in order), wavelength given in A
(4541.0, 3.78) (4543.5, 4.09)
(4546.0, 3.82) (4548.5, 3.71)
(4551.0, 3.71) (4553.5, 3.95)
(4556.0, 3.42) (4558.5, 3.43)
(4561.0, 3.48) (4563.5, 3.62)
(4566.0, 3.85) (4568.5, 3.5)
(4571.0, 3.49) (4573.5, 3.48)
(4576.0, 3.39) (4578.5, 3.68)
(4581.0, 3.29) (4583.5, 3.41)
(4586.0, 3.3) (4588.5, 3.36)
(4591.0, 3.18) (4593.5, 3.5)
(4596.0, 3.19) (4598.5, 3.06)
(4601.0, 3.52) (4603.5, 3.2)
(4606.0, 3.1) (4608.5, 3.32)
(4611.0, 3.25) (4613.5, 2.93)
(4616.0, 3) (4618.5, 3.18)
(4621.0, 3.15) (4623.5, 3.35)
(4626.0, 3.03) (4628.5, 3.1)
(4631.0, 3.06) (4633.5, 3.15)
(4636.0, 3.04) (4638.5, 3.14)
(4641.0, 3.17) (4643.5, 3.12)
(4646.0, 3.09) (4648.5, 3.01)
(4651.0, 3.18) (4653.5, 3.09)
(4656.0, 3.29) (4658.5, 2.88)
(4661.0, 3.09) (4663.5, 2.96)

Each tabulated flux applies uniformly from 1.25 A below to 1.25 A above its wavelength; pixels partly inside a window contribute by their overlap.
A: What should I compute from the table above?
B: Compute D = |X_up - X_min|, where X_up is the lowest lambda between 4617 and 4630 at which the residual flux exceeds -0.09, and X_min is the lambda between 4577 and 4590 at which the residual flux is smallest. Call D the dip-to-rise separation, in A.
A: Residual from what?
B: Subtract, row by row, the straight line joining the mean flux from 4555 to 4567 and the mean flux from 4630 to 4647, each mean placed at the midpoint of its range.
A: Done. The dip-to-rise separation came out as 37.5 A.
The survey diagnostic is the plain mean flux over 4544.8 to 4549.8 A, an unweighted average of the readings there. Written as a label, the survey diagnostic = 3.76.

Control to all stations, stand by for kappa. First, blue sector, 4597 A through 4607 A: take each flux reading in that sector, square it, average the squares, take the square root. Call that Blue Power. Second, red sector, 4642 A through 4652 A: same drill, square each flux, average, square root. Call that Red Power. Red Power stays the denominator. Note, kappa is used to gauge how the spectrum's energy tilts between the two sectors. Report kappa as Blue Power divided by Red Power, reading 1.04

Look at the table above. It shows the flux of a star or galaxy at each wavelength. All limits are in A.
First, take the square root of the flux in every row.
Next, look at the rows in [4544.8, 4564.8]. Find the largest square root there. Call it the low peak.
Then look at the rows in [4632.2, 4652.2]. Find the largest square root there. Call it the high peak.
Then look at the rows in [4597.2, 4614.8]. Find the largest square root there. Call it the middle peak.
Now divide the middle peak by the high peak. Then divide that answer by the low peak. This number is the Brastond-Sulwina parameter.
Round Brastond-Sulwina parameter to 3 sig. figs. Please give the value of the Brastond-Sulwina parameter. 0.529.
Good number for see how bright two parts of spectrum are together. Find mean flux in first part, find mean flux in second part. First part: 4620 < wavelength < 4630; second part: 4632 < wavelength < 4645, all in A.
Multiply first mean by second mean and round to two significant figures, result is 9.9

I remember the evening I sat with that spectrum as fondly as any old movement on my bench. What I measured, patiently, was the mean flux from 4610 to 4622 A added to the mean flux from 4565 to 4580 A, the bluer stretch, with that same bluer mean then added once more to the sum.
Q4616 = 10.2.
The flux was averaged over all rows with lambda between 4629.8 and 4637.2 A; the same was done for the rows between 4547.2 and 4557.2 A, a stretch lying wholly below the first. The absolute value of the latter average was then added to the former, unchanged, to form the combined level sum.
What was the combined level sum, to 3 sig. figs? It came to 6.78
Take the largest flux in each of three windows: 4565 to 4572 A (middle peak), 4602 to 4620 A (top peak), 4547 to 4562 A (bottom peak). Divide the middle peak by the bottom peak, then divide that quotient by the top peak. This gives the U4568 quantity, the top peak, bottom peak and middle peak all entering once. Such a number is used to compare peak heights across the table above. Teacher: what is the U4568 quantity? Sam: 0.294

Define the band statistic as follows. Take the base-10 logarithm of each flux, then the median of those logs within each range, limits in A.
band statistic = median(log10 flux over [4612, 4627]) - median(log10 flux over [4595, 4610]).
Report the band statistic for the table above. -0.015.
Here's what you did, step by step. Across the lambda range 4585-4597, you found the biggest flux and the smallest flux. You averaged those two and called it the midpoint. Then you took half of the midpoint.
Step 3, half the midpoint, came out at 1.67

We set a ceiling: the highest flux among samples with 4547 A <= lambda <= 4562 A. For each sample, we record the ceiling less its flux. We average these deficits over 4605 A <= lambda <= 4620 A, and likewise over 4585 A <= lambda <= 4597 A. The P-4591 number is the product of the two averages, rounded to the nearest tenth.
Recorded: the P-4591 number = 0.5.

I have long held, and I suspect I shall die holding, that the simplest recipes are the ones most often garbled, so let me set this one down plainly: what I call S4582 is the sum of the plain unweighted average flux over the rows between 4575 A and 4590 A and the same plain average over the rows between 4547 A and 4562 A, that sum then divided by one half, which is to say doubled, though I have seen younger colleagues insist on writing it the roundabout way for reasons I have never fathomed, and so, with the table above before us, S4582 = 14.0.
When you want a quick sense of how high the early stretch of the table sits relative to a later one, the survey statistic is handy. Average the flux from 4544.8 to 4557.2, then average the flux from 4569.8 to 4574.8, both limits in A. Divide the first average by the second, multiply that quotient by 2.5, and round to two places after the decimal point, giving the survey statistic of 2.67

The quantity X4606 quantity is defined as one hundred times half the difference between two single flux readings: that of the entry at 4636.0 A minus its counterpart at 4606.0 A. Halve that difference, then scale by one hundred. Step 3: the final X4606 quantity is -3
